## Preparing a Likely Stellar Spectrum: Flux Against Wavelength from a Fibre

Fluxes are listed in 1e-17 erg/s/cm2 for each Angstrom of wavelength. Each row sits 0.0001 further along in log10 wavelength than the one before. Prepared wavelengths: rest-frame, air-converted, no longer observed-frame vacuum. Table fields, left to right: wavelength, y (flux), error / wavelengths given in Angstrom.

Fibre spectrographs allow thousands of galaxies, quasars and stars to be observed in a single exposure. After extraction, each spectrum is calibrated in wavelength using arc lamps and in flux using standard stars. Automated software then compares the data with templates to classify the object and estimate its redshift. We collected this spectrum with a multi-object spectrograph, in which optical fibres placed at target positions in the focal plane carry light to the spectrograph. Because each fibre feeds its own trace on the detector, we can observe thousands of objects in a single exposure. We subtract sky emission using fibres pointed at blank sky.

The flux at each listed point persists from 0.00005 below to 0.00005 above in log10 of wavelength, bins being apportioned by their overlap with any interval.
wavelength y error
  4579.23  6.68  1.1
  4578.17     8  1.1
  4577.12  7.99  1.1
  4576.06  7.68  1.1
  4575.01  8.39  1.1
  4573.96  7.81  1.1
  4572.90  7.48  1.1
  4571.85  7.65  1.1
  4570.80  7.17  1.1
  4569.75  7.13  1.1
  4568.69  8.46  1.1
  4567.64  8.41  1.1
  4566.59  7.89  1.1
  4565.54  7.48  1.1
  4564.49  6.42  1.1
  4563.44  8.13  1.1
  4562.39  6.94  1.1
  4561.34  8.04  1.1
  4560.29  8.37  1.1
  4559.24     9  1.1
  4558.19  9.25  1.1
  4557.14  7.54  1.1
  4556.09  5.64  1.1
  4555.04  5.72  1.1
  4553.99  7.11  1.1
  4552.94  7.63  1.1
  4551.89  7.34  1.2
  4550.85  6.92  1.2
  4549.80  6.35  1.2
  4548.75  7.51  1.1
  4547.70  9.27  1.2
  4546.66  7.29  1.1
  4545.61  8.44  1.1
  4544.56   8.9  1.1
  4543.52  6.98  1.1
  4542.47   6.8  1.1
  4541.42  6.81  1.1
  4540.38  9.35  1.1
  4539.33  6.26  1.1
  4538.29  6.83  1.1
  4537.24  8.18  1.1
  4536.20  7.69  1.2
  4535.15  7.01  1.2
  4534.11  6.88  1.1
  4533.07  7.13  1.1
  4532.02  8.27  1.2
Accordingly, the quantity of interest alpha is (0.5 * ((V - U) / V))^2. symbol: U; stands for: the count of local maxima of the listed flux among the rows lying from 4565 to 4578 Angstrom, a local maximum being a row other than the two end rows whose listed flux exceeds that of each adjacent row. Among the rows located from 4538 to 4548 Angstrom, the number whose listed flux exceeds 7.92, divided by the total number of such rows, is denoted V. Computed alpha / 10.6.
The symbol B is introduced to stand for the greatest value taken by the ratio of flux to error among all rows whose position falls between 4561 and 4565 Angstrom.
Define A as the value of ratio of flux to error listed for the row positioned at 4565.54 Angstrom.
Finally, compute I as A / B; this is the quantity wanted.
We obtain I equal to 0.92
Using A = 6.8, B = 7.39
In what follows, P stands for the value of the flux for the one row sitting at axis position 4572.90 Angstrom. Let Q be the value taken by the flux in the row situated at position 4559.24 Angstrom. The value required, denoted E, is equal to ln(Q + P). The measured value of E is 2.80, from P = 7.48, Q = 9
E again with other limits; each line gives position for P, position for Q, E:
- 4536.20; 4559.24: 2.81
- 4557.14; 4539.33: 2.62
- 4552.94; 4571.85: 2.73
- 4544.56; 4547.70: 2.90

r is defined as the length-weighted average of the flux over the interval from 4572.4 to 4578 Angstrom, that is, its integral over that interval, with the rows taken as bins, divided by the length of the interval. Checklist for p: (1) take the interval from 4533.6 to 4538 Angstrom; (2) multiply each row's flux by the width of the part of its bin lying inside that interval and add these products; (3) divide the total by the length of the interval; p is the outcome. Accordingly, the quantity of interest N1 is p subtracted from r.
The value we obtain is 0.5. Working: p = 7.41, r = 7.9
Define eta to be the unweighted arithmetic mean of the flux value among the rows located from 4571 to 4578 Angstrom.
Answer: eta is 7.8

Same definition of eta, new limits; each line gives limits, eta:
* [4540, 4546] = 7.9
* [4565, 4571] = 7.8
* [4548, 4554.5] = 7.1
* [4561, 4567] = 7.5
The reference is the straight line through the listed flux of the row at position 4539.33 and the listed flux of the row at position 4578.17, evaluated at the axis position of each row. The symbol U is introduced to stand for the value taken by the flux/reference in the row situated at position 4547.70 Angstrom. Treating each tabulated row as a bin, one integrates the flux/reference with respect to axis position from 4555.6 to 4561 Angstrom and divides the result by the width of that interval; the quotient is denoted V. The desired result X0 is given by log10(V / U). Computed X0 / -0.10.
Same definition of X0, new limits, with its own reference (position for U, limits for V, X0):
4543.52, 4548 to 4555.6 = -0.02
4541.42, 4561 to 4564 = -0.01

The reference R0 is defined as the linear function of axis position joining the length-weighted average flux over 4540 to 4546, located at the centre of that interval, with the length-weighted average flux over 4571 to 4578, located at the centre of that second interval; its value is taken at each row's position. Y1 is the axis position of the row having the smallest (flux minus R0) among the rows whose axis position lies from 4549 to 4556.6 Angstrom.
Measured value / 4556.09 Angstrom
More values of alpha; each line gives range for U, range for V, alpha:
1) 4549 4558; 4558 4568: 0.1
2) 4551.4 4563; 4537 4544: 9.0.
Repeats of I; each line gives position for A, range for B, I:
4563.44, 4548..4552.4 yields 1.08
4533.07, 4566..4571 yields 0.84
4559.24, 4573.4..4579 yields 1.07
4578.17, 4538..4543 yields 0.86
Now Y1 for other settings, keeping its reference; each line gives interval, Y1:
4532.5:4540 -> 4539.33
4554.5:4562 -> 4556.09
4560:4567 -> 4564.49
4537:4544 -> 4539.33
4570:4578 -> 4570.80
